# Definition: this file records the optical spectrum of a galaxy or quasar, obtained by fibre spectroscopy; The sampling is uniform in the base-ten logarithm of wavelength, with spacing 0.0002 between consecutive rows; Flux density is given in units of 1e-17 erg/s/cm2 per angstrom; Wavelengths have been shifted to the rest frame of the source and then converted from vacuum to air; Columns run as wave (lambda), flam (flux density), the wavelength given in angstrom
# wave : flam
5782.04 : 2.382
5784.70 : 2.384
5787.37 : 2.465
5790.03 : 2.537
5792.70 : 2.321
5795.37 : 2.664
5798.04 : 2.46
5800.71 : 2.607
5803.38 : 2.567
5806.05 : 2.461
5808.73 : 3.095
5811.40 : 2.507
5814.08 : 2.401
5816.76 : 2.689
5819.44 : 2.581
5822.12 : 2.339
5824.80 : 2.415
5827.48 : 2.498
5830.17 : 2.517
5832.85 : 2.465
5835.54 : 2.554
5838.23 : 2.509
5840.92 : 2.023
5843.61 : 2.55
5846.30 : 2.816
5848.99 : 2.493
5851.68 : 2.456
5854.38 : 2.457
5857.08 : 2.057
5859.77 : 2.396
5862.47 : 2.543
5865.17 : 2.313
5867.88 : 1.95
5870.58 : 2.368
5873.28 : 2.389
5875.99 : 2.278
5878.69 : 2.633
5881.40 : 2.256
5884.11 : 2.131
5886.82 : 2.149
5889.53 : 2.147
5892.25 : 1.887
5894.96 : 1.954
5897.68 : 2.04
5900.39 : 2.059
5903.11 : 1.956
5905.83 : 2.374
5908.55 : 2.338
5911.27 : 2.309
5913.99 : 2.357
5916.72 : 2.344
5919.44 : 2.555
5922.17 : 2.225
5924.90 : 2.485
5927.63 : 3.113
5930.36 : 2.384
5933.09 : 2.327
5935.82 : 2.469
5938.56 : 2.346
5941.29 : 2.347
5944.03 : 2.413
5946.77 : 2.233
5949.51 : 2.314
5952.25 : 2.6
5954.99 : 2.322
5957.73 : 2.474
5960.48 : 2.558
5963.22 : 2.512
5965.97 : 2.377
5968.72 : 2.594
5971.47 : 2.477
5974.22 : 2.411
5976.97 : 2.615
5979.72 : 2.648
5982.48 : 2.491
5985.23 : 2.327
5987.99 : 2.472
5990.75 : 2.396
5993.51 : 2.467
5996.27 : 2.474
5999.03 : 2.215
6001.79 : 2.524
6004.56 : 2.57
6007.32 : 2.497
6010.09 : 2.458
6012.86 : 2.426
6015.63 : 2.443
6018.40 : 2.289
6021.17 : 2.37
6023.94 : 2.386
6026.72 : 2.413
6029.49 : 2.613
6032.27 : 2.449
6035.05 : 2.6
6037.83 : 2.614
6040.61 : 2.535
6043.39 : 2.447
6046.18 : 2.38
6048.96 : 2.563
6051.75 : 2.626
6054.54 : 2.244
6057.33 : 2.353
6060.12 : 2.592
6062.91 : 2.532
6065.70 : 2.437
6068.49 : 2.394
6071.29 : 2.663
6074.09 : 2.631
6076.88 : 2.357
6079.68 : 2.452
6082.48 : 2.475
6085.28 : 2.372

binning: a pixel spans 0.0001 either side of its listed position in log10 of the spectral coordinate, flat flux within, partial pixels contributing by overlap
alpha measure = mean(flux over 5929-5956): 2.38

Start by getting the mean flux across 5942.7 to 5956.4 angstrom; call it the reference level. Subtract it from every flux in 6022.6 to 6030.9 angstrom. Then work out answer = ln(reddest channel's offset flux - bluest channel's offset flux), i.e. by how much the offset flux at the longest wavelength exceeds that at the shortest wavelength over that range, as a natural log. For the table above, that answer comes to -1.5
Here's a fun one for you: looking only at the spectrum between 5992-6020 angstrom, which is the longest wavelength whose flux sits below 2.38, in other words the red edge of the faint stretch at 6018.40 angstrom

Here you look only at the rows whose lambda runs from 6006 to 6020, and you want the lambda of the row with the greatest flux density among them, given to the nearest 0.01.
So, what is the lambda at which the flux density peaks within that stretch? 6007.32 angstrom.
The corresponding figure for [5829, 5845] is 5835.54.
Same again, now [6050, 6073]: 6071.29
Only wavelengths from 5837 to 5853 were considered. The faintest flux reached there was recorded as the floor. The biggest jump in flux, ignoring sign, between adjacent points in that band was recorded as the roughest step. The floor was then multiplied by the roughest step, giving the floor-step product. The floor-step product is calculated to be 1.07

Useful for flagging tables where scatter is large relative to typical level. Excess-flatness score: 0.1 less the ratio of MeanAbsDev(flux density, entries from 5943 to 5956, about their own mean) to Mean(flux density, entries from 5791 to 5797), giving 0.0582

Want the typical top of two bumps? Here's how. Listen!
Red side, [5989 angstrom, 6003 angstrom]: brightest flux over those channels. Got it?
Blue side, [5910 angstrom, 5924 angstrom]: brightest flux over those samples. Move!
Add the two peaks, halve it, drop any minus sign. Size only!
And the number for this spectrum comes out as 2.54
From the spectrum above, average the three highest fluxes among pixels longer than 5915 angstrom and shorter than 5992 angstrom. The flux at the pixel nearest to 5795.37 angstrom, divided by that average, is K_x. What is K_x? 0.95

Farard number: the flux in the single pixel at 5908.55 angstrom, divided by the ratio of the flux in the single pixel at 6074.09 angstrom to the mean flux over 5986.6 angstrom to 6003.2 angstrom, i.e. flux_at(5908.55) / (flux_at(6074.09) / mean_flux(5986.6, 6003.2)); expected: 2.2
